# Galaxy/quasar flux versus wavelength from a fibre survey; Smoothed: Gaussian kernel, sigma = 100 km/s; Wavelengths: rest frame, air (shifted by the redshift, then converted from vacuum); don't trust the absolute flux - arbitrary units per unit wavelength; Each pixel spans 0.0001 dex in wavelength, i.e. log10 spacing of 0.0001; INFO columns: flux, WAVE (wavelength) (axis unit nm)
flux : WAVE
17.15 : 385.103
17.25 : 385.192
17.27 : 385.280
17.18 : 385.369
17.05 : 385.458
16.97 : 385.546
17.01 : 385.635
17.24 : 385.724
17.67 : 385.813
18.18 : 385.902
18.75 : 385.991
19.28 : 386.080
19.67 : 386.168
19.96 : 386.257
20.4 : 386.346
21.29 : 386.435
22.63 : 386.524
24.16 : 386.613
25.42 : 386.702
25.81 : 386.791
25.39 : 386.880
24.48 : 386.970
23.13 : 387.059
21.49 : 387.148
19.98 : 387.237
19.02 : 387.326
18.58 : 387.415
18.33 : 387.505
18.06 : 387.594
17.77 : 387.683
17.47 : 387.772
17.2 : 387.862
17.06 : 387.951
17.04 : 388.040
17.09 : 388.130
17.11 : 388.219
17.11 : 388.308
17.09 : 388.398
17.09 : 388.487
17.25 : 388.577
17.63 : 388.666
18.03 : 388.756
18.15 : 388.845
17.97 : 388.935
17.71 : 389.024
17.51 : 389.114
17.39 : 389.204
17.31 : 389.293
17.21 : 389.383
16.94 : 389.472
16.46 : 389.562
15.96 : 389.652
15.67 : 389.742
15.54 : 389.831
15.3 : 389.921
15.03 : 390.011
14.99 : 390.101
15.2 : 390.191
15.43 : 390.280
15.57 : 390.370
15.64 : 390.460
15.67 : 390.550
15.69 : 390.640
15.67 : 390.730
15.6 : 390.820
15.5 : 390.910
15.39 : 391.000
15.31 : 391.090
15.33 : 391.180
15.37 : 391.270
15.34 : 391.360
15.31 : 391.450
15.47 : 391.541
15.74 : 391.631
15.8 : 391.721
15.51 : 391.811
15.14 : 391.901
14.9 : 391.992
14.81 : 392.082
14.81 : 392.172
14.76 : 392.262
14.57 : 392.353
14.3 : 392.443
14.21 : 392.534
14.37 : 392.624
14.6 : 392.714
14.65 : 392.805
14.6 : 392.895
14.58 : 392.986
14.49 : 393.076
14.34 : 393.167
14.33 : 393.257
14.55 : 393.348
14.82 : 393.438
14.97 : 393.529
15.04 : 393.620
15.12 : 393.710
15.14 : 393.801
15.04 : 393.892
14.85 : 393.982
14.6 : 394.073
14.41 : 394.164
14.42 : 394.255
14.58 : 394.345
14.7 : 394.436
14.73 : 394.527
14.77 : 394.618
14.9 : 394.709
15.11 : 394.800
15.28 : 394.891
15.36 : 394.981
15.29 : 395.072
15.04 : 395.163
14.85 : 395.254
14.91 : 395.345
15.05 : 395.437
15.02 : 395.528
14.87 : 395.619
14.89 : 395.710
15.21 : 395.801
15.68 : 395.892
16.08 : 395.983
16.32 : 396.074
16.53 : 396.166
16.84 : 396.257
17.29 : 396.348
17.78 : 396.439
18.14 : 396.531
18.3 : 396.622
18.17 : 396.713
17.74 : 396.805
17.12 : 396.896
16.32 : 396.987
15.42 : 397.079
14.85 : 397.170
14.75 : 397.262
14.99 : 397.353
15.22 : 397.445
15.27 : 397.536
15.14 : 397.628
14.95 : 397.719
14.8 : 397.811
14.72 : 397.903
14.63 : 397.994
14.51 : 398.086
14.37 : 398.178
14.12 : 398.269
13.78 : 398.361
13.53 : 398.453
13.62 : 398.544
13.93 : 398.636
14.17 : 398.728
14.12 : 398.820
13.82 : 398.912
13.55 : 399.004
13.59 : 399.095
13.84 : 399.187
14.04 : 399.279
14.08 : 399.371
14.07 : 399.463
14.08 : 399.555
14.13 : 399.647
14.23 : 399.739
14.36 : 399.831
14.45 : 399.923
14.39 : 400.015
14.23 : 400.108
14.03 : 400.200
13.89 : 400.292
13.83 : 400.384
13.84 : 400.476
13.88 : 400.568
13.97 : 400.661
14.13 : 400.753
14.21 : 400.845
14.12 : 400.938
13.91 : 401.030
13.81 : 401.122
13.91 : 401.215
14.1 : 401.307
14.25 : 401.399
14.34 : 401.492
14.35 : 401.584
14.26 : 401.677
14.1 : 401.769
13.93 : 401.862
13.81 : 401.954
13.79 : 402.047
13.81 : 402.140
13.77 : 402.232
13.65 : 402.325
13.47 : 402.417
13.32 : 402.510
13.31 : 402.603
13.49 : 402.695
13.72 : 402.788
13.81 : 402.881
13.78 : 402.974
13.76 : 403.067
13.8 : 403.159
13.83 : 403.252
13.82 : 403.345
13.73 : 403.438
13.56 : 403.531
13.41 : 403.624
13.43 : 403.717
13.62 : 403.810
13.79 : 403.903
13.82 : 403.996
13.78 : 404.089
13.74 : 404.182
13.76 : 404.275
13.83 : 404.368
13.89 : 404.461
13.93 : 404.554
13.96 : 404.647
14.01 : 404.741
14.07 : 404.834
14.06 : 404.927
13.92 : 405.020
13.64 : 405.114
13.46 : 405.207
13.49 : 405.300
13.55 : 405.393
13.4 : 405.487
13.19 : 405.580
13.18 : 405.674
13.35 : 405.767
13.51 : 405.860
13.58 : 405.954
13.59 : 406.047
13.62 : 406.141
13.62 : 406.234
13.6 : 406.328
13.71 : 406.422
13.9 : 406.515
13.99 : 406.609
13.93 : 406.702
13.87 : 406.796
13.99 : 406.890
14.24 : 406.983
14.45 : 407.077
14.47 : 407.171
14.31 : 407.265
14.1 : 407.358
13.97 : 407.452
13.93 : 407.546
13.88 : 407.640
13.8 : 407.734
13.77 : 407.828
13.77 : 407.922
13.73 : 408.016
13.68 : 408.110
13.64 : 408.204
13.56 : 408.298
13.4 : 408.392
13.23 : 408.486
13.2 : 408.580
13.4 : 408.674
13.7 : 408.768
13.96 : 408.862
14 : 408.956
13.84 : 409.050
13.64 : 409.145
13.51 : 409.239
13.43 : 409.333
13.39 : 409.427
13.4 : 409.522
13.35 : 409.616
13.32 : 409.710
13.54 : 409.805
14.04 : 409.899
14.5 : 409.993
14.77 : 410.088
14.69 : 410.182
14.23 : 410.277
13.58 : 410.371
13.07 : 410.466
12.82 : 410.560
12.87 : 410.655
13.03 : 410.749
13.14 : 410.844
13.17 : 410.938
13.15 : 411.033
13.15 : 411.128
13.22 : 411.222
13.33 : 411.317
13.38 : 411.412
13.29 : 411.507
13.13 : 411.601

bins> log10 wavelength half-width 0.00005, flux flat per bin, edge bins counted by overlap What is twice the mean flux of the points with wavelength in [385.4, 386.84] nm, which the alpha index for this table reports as 40.2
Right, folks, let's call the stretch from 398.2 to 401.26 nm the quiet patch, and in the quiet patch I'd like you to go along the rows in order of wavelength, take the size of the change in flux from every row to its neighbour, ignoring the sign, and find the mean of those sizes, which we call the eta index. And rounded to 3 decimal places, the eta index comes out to 0.133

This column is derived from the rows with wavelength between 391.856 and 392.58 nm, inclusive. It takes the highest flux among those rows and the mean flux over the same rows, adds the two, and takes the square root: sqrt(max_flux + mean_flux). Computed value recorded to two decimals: 5.46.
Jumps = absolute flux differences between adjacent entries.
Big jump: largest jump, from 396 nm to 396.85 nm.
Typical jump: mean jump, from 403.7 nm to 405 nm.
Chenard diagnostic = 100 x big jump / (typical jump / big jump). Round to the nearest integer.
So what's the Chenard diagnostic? 385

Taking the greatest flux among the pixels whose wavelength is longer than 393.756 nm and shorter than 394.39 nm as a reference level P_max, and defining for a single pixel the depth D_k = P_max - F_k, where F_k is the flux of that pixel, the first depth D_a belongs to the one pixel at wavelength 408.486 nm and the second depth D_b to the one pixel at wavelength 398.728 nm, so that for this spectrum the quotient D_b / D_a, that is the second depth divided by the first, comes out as 0.5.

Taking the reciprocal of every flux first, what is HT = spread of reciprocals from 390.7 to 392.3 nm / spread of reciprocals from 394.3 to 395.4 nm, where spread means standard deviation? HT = 1.2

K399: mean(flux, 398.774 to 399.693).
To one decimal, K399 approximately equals 13.9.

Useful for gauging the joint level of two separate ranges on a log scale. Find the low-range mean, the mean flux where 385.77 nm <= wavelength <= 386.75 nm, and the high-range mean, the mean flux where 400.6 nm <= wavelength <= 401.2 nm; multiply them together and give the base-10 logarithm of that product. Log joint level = 2.46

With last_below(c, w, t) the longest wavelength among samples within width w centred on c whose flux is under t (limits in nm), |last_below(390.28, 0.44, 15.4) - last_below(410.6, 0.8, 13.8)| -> 20.75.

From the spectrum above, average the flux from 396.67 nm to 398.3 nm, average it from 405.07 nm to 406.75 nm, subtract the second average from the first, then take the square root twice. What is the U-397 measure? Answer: 1.16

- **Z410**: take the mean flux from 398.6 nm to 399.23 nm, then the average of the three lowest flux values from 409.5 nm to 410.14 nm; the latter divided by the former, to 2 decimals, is 0.96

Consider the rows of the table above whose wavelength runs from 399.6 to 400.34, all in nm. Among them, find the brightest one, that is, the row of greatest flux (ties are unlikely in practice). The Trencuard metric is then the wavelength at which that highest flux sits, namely 399.923 nm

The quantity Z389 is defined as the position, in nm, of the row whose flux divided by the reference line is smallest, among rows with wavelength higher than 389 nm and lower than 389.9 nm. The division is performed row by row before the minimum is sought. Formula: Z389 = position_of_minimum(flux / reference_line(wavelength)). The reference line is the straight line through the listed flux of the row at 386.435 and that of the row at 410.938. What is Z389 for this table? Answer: 389.831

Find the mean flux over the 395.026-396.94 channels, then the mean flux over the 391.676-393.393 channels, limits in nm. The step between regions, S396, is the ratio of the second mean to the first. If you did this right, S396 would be 0.91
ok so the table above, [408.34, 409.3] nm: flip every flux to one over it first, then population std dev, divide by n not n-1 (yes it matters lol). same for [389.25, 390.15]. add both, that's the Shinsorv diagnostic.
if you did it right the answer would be 0.0047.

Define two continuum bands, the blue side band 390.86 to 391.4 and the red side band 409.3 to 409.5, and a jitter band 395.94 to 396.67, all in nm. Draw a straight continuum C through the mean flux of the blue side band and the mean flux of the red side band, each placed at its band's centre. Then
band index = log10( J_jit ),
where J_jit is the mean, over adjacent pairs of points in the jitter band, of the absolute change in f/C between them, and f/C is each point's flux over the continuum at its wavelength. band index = -1.65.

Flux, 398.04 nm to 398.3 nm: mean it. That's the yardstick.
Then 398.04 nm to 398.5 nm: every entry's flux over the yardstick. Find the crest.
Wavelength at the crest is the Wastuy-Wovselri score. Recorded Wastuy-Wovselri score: 398.086 nm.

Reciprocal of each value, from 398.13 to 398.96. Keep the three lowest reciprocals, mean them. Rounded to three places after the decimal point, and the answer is 0.070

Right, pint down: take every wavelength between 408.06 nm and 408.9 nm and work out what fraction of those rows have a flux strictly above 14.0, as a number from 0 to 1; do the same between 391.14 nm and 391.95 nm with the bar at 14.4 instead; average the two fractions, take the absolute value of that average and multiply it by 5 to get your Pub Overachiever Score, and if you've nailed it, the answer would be 2.5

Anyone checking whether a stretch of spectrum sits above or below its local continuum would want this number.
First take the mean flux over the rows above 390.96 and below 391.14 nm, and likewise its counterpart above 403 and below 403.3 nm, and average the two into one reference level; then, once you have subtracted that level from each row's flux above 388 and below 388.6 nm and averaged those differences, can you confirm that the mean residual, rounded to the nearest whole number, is 3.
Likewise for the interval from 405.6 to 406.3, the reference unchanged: -1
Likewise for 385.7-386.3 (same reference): 4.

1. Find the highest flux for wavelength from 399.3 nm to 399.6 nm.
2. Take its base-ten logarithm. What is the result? 1.15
